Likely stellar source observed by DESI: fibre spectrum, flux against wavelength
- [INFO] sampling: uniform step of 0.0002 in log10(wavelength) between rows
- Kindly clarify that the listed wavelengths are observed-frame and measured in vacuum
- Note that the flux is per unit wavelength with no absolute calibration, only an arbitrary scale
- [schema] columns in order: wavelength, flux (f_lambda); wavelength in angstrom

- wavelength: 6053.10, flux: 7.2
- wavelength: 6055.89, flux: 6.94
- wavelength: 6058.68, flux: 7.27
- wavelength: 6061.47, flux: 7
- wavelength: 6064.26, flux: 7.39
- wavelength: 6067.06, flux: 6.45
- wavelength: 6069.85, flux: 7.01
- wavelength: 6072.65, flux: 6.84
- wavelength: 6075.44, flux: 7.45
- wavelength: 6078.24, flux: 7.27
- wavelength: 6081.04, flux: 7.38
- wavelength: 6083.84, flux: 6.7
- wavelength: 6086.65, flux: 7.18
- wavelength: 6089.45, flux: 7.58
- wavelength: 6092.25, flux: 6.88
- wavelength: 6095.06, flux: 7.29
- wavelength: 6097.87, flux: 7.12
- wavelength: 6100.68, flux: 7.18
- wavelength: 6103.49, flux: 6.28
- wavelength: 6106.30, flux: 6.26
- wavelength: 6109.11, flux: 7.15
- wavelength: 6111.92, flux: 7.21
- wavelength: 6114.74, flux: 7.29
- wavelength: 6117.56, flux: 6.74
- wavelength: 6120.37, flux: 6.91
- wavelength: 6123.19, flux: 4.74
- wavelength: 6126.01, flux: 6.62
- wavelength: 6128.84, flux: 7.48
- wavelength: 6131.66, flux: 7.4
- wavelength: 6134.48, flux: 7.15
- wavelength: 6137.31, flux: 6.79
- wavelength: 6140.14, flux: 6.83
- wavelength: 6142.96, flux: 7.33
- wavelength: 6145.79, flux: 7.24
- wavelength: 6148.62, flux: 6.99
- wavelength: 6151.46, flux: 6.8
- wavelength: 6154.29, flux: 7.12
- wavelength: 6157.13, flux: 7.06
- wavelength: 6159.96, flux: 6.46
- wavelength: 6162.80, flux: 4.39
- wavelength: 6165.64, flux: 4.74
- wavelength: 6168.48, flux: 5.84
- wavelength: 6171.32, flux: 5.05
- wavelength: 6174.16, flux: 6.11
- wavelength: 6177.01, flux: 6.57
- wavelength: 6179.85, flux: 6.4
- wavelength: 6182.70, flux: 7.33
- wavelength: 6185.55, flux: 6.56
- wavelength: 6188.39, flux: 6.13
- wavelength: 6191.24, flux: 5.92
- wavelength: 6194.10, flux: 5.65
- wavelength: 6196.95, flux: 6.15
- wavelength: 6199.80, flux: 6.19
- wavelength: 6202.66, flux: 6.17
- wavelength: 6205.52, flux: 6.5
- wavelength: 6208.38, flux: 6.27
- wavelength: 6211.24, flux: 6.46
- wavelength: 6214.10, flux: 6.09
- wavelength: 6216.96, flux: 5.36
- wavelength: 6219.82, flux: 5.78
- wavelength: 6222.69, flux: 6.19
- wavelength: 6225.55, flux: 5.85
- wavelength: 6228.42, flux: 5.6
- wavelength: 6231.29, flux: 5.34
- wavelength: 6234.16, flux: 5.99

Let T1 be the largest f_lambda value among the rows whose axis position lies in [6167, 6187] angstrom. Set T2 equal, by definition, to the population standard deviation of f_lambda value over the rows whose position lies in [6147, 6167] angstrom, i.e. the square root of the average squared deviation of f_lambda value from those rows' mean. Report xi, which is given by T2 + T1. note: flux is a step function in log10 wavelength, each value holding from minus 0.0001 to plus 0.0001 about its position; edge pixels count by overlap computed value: 8.4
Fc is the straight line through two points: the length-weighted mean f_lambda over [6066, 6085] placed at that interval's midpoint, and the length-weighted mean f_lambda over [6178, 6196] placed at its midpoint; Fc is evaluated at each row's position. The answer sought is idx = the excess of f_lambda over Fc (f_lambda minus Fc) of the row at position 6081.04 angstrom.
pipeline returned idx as 0.4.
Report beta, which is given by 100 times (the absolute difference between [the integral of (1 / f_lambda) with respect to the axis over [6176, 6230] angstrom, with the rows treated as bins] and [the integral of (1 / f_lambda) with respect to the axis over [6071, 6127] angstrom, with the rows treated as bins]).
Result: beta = 62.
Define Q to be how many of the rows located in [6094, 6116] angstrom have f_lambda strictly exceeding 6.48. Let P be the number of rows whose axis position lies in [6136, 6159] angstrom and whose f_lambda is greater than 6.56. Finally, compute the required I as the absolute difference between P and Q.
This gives 2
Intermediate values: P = 8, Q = 6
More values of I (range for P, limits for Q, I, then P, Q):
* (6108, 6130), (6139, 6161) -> 0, 7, 7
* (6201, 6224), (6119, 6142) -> 7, 0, 7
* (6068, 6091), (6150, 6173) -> 5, 8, 3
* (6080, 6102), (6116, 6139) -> 1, 8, 7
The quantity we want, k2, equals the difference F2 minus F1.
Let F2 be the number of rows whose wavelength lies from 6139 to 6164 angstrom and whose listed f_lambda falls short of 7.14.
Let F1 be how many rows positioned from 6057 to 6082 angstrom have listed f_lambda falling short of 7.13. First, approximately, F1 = 4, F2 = 7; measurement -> 3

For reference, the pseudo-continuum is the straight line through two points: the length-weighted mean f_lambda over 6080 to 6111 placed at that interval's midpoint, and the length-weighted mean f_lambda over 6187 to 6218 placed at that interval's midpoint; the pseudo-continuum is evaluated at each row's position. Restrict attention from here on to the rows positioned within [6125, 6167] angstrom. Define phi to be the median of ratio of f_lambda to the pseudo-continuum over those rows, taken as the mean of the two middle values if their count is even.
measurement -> 1.07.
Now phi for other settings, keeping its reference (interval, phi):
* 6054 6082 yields 0.98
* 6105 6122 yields 1.03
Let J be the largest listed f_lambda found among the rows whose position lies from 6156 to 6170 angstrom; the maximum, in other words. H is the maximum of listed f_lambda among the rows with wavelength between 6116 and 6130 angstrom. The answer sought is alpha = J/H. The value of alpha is 0.94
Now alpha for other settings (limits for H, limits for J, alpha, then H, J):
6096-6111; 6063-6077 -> 1.04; 7.18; 7.45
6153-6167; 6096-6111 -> 1.01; 7.12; 7.18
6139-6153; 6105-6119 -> 0.99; 7.33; 7.29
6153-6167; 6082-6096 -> 1.06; 7.12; 7.58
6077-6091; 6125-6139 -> 0.99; 7.58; 7.48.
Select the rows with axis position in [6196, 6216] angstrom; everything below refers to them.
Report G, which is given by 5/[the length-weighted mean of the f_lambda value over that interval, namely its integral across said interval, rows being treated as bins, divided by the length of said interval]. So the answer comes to 0.80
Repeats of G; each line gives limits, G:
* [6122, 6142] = 0.74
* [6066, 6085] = 0.71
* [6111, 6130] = 0.75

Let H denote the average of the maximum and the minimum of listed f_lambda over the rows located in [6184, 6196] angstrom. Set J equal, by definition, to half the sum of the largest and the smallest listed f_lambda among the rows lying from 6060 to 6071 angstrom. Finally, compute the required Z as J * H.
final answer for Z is 42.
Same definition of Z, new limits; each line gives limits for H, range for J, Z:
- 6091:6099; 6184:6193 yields 44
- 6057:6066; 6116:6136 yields 44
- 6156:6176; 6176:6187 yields 39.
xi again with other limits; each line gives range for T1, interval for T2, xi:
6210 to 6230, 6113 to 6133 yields 7.3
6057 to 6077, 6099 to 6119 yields 7.9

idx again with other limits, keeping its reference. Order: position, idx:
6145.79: 0.6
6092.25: 0.0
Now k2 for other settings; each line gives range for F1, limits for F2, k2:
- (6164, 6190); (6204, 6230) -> 1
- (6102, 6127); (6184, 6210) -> 3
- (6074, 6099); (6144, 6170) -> 5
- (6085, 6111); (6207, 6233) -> 5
